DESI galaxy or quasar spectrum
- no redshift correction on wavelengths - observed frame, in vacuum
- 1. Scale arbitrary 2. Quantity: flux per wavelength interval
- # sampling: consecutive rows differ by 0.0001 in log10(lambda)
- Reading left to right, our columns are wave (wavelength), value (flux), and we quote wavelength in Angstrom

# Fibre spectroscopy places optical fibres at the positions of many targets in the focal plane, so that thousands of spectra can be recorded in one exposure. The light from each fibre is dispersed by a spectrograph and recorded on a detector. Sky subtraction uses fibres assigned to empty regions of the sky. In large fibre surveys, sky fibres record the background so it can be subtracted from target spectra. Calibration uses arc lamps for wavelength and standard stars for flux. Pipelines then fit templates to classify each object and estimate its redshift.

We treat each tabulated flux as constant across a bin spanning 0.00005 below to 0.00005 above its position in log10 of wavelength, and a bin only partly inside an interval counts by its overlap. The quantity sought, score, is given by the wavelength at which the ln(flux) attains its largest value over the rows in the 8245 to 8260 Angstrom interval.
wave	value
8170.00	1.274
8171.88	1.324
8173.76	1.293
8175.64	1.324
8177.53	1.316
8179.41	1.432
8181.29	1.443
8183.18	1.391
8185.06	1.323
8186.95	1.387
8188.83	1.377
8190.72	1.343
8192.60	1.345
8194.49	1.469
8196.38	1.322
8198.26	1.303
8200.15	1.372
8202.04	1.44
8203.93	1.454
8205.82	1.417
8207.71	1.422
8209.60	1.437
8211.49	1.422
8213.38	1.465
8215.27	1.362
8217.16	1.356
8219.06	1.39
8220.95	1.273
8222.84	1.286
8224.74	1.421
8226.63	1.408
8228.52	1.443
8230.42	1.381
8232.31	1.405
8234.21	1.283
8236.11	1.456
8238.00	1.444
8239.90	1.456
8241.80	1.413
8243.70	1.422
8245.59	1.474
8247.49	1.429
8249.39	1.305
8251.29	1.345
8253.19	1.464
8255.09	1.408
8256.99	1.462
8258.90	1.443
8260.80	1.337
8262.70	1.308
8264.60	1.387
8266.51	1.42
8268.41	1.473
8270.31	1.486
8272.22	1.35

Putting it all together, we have 8245.59 Angstrom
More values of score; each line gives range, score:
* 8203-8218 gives 8213.38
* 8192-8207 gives 8194.49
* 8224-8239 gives 8236.11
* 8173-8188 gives 8181.29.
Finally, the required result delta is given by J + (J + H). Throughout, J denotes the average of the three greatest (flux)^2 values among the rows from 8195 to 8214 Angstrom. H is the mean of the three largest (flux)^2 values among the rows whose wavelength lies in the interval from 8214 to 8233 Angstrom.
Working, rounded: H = 2.03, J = 2.11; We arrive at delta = 6.25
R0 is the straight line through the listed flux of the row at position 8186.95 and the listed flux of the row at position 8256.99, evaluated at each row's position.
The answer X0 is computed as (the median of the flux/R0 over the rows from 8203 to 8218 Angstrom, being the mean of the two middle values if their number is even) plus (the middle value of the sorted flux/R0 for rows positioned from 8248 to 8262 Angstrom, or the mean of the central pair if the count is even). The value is 1.97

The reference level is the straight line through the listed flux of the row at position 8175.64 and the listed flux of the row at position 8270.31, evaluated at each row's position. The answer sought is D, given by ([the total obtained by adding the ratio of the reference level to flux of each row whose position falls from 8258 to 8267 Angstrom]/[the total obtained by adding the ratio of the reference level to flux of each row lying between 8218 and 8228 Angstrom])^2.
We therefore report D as 1.06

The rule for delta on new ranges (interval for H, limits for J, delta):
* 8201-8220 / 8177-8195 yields 6.31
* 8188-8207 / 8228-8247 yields 6.39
